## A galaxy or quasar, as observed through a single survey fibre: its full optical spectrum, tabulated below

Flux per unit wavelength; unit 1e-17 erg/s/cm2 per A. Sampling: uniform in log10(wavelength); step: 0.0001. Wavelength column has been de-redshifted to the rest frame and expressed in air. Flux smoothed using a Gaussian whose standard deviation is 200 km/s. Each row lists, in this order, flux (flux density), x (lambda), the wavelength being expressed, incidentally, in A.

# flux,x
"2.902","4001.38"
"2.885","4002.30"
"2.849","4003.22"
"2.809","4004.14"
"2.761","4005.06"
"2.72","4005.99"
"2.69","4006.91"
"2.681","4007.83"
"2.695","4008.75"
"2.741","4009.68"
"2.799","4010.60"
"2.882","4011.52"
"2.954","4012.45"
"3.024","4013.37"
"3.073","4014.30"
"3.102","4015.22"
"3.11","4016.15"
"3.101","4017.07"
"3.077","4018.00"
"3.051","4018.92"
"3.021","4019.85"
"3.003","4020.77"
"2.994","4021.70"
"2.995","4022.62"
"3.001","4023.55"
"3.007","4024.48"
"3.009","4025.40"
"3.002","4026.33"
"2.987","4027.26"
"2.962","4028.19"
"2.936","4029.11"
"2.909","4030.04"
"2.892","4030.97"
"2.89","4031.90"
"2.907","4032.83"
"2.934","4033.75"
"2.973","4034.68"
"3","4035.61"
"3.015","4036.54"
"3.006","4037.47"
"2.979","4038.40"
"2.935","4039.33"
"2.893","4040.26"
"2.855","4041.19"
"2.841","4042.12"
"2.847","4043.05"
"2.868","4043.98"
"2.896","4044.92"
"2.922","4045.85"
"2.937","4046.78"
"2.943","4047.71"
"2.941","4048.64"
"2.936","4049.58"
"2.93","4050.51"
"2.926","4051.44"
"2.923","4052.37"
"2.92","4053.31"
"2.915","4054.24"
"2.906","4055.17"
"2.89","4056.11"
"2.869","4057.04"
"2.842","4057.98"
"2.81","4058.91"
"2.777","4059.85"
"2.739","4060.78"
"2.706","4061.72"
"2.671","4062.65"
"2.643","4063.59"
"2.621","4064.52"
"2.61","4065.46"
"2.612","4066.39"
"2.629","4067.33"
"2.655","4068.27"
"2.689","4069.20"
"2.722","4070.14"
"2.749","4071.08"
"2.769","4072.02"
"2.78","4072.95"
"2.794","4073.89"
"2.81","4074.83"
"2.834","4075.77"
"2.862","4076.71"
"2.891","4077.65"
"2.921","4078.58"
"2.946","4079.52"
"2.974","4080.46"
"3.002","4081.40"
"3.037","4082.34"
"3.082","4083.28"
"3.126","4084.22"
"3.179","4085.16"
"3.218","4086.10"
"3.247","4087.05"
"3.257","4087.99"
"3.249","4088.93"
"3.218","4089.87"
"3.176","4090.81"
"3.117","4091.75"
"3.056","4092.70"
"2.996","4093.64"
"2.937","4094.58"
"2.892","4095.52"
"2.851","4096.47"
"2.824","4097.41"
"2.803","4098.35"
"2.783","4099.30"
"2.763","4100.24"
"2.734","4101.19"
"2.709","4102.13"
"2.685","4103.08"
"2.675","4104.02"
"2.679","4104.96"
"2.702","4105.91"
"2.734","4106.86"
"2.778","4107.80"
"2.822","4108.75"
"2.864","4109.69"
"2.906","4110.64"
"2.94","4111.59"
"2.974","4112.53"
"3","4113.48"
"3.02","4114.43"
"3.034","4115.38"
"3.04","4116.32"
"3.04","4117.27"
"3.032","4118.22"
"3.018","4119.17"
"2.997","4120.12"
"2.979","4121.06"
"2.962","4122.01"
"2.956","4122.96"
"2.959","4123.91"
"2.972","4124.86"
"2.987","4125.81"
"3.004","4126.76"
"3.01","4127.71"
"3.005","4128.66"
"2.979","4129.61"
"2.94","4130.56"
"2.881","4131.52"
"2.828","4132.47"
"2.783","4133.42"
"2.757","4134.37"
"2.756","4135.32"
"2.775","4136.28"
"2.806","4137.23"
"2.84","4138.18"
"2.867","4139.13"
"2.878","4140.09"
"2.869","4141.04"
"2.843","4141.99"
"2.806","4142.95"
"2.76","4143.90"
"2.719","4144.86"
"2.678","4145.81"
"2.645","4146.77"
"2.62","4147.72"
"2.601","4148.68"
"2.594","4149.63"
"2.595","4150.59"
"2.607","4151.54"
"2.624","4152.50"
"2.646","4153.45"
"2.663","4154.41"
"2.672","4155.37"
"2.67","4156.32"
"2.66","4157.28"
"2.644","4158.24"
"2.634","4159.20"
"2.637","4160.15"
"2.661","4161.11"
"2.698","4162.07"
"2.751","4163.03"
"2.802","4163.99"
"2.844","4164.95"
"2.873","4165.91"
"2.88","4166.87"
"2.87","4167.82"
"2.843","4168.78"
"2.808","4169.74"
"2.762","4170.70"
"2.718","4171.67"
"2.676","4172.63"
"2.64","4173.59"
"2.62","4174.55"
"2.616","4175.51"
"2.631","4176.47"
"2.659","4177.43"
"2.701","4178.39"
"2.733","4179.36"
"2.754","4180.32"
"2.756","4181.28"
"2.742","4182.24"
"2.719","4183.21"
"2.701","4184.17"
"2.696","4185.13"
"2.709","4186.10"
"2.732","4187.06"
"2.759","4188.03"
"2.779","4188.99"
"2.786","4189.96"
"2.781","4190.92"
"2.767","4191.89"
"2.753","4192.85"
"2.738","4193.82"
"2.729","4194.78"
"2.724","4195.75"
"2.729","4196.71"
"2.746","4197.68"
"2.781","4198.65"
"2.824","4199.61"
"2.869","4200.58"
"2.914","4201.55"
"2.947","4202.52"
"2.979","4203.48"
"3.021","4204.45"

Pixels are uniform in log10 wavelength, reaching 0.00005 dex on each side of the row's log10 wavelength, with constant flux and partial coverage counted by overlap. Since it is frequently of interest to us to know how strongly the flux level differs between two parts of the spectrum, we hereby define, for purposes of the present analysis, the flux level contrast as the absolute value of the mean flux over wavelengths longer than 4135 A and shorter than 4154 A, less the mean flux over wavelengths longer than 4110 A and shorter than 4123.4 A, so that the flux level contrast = 0.27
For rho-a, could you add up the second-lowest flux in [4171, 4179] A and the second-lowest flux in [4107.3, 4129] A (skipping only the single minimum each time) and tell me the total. 5.4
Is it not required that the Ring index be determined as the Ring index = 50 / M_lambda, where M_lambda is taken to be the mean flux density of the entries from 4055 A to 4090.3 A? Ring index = 17.4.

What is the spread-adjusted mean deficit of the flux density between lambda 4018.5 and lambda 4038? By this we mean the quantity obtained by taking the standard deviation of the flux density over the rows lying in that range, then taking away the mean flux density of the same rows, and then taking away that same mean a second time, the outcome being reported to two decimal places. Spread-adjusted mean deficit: -5.91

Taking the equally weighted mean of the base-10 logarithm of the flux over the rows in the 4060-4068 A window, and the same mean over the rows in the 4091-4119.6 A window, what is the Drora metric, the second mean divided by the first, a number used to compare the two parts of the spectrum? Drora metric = 1.08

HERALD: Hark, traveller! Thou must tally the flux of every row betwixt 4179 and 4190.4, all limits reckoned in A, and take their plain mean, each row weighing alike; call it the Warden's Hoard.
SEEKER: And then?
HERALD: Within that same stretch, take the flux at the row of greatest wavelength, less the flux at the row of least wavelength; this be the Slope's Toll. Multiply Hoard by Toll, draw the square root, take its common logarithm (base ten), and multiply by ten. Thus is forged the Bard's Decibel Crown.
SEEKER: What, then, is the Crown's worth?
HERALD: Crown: -4.2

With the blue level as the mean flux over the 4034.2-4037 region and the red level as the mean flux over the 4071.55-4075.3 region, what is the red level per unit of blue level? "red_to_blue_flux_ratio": 0.93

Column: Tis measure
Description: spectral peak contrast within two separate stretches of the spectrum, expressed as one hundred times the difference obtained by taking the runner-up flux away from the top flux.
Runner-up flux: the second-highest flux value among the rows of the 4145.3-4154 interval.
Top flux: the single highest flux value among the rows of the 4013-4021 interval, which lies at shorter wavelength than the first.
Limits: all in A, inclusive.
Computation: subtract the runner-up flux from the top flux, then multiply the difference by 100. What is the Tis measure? 46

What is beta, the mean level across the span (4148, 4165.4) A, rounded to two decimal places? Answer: 2.67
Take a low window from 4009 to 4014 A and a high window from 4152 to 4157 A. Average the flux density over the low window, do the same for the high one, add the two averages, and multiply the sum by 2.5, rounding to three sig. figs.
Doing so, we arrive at 13.8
